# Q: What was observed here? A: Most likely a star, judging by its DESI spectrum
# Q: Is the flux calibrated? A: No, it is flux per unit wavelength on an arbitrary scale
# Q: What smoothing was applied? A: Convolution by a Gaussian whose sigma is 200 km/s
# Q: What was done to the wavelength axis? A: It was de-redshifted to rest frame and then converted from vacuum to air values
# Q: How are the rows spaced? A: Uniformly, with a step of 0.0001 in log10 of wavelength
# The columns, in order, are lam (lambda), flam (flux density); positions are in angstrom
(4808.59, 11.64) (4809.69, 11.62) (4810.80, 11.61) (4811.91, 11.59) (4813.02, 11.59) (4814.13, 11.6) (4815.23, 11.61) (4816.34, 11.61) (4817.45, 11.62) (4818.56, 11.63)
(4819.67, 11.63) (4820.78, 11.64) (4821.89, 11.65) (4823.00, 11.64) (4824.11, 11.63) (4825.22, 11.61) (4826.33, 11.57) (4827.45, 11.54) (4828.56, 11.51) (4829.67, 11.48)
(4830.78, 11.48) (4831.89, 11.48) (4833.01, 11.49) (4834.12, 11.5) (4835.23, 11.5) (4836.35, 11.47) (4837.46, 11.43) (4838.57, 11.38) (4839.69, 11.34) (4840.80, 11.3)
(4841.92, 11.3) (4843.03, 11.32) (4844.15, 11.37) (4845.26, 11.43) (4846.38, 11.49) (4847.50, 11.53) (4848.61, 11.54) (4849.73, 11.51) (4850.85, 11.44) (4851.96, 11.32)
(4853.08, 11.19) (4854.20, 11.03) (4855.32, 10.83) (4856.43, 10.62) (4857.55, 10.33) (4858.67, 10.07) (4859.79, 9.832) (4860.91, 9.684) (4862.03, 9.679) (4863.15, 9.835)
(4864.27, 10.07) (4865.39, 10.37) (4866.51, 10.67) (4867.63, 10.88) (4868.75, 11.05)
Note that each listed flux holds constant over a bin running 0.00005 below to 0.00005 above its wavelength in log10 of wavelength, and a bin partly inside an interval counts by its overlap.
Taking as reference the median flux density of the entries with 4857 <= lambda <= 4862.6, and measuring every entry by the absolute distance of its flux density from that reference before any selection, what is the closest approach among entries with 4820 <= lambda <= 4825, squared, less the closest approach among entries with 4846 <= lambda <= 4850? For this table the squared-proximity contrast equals 1.57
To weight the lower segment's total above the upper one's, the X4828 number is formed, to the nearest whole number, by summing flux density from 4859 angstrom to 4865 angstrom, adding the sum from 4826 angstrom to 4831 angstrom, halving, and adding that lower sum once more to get 111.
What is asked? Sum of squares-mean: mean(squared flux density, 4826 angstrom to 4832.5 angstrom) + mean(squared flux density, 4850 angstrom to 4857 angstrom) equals 255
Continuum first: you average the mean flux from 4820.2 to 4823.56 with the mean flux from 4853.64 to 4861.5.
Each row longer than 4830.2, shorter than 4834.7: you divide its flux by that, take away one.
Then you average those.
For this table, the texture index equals 0.0450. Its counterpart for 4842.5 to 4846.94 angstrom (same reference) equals 0.0373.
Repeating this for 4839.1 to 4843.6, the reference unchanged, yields 0.0293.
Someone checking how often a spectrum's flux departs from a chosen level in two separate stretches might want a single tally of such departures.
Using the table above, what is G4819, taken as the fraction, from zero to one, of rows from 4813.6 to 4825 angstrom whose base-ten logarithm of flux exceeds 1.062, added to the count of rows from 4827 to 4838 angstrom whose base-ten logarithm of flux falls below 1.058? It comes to 1.0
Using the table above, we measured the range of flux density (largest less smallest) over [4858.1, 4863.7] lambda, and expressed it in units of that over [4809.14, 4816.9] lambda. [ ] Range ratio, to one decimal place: 13.0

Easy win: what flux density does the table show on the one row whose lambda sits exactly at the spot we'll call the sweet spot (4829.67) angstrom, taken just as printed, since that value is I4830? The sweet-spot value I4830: 11.48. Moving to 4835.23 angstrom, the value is 11.5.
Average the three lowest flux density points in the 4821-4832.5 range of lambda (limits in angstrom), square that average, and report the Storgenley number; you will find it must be 132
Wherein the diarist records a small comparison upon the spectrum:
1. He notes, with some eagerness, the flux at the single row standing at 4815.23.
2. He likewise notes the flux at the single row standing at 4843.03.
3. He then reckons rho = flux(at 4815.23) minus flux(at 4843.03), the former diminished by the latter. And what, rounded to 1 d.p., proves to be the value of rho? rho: 0.3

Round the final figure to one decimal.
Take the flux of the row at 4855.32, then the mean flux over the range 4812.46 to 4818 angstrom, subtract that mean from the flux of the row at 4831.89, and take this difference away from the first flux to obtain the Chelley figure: 11.0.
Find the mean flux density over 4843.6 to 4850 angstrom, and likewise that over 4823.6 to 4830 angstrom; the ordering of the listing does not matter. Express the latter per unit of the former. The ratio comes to 1.01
